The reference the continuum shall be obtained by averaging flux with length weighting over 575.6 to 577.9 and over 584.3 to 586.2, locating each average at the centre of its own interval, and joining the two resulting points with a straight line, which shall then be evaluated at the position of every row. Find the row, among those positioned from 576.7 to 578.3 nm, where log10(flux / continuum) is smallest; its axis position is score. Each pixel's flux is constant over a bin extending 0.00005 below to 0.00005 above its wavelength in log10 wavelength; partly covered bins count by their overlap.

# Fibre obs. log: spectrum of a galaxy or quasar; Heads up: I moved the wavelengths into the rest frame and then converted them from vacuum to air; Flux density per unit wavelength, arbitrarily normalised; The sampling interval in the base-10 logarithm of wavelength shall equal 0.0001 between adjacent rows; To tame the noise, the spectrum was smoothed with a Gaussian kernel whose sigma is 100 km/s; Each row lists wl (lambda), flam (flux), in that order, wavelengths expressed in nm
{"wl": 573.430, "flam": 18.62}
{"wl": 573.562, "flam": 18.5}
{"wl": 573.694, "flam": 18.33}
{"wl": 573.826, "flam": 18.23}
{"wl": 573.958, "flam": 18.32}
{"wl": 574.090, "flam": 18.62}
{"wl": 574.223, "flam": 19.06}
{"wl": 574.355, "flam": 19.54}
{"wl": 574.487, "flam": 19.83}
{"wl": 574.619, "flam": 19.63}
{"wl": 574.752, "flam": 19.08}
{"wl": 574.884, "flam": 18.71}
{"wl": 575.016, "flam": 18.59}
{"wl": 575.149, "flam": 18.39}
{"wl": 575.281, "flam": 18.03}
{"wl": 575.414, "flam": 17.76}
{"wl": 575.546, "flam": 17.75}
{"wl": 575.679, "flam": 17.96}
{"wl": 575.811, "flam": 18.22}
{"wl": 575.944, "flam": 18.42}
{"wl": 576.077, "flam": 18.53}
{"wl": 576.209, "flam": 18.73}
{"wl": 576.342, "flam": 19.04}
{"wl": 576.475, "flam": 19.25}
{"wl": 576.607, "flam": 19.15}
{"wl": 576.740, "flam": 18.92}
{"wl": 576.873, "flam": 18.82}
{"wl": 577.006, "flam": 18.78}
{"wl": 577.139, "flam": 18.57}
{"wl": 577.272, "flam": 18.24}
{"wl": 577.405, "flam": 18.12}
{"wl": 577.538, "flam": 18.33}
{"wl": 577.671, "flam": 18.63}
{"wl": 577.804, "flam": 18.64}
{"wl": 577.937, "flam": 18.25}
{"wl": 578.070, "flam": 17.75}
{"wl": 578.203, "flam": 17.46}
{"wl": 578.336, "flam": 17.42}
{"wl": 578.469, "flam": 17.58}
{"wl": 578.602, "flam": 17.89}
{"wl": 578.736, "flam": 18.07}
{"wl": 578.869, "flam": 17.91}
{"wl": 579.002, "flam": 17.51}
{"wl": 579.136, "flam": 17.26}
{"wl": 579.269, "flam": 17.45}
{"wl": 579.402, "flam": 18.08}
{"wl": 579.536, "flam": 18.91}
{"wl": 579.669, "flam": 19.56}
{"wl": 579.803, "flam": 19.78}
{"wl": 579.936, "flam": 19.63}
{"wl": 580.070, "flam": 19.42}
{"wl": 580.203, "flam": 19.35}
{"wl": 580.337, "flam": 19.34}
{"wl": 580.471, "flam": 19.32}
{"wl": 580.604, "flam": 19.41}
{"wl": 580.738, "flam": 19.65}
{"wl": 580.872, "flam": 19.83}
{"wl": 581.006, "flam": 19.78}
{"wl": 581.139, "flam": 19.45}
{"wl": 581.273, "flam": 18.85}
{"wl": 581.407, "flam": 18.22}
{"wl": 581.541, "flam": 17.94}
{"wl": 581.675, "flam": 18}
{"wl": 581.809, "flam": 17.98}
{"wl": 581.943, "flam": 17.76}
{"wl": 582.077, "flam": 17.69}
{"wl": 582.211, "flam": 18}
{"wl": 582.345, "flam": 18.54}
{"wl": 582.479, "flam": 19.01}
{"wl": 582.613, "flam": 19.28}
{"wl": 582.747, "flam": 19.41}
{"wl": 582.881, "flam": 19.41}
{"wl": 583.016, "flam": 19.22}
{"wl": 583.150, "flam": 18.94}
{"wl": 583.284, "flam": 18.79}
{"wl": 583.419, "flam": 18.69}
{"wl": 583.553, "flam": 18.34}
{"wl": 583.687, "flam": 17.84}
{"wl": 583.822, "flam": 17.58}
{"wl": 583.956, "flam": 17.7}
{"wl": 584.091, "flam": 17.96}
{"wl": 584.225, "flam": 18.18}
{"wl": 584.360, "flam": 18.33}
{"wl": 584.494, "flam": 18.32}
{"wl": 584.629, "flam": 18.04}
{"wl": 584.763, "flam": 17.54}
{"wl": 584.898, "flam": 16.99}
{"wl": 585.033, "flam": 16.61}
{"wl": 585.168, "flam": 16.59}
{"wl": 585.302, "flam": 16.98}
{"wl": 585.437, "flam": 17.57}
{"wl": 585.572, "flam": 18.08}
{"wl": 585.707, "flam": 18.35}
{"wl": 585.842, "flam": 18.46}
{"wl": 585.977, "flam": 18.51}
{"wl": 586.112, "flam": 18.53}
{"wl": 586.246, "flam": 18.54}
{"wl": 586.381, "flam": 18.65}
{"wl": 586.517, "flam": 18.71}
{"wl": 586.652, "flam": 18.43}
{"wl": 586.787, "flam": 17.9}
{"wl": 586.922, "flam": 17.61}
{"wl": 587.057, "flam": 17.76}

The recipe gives 578.203 nm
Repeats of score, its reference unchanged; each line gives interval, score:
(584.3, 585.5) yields 585.168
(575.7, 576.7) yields 575.811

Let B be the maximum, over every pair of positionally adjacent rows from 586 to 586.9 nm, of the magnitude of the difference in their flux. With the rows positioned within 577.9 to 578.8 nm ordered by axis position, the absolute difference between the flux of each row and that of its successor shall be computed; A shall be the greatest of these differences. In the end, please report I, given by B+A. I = 1.03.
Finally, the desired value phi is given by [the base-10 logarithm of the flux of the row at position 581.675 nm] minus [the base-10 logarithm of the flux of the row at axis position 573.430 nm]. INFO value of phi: -0.01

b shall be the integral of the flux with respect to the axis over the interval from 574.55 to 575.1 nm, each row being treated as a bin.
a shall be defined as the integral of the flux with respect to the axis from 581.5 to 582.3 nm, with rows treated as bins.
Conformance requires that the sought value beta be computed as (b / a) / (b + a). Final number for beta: 0.03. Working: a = 14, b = 10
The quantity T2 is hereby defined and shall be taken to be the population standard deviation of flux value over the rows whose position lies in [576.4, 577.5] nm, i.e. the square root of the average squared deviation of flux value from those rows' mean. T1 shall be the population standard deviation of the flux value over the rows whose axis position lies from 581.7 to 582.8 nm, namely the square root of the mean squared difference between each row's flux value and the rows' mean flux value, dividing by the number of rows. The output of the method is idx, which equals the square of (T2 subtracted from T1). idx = 0.077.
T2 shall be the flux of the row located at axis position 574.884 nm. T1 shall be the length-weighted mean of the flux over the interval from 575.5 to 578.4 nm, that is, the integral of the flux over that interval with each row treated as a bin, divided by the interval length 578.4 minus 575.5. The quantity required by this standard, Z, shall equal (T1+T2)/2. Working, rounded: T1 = 18.4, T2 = 18.71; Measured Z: 18.6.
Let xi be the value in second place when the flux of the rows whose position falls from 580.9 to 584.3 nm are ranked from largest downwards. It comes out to 19.45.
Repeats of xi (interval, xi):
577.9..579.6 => 18.25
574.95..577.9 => 19.15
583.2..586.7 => 18.71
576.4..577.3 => 19.15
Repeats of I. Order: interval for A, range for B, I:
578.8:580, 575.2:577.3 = 1.16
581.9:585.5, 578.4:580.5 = 1.42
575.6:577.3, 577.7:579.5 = 0.96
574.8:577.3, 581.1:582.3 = 0.99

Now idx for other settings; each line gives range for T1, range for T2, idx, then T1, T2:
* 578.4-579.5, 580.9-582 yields 0.185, 0.29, 0.72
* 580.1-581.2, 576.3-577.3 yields 0.013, 0.19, 0.31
